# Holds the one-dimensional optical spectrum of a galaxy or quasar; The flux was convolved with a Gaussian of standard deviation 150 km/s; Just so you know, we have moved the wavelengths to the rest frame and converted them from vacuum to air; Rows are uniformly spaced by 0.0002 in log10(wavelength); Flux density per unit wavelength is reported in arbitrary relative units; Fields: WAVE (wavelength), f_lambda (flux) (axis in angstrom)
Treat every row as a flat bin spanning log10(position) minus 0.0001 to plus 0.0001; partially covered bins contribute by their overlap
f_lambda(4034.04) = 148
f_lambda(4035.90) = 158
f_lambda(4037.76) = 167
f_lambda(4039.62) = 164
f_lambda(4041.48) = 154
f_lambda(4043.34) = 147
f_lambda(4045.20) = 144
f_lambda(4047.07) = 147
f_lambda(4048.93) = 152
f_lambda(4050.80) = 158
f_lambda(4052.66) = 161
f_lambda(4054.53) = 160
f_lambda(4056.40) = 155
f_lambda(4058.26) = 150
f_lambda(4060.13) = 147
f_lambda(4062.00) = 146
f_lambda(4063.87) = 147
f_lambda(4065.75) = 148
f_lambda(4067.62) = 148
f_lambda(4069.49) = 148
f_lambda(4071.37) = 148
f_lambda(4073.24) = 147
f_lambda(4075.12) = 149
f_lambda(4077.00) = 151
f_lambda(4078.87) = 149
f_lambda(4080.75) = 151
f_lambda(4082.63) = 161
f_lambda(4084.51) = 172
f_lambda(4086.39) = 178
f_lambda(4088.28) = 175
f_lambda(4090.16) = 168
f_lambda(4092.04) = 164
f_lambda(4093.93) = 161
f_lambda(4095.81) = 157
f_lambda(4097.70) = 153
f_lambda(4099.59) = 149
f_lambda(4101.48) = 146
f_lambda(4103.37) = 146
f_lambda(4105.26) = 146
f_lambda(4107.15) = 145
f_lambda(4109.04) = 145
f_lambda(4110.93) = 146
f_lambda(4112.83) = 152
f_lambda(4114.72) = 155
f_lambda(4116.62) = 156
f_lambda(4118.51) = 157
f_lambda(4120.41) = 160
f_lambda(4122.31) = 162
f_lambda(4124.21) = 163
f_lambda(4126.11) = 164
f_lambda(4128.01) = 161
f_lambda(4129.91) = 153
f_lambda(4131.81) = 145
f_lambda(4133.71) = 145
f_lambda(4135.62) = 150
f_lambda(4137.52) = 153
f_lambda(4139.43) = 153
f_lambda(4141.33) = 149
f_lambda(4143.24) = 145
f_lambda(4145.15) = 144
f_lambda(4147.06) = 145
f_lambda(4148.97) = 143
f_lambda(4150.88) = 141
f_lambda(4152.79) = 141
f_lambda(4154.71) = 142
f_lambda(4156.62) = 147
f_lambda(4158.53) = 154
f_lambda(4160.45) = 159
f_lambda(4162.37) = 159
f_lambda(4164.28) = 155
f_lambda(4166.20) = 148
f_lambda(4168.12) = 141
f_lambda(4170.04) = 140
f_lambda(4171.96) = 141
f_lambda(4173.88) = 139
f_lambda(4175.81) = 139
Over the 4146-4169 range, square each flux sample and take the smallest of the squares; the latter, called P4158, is 19881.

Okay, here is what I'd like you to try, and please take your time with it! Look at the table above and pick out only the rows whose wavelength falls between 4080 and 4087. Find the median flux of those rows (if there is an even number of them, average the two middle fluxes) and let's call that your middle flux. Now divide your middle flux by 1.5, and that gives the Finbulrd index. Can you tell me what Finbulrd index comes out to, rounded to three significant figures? 111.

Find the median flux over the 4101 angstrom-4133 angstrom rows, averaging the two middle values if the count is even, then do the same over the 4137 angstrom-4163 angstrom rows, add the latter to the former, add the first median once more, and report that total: 452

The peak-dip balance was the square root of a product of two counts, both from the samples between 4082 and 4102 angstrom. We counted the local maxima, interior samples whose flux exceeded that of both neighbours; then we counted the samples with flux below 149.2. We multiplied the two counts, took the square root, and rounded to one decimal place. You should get 1.4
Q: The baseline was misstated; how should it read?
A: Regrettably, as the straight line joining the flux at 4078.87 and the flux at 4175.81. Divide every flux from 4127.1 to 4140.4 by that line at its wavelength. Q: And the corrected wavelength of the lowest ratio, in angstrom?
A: 4131.81 angstrom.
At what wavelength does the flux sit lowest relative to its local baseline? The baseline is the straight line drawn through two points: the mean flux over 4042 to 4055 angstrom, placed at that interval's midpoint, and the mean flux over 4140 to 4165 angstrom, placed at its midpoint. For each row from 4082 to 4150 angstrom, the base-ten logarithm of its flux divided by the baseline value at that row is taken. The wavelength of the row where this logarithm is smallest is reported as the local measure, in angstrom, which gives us 4148.97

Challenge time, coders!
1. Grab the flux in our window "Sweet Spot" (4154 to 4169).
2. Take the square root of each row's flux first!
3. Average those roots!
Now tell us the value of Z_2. 12.3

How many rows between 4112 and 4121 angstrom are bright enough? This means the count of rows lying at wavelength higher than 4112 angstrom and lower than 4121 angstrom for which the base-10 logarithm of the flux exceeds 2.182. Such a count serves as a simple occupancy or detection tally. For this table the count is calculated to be 4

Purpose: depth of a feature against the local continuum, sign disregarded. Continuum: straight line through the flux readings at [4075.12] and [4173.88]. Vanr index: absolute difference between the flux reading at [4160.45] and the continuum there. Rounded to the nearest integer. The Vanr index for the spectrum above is 19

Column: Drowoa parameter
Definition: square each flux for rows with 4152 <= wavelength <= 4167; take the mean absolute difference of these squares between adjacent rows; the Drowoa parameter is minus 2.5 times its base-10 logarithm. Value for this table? -7.75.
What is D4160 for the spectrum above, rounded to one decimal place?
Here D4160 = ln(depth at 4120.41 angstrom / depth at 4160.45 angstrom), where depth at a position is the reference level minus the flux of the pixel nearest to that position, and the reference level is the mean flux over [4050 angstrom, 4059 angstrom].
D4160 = 0.4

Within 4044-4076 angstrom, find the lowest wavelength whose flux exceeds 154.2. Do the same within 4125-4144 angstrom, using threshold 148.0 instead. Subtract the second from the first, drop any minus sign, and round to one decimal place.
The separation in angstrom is 75.3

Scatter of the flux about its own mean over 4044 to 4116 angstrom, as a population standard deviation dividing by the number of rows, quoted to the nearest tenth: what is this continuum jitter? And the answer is 8.7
